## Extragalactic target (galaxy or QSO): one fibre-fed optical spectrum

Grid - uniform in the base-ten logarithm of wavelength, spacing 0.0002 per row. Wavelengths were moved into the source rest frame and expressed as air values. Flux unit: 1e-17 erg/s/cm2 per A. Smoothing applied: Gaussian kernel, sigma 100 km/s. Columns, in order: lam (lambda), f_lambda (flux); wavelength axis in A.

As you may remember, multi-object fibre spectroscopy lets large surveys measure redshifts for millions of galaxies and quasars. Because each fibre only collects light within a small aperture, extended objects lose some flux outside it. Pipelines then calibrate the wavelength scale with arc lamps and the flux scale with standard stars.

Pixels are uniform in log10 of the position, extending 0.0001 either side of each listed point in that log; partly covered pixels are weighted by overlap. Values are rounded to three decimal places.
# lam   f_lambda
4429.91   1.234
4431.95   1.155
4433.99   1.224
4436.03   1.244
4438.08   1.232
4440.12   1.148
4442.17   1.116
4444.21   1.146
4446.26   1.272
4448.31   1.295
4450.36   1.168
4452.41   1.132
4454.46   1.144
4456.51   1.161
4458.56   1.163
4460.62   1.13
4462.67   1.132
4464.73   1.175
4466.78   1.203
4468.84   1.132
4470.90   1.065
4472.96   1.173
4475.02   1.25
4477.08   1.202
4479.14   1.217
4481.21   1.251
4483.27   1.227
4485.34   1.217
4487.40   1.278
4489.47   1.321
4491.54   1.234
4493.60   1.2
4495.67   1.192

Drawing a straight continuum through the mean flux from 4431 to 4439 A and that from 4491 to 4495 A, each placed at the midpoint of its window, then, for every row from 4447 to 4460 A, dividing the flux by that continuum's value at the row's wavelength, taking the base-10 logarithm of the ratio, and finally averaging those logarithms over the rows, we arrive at -0.014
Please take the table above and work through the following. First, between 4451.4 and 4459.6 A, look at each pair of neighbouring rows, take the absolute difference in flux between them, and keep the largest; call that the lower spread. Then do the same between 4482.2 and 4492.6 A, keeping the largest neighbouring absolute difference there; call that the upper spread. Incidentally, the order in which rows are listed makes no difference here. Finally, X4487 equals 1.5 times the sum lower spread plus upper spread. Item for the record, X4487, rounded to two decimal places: 0.16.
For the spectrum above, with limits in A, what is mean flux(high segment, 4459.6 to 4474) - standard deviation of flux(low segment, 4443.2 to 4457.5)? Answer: 1.08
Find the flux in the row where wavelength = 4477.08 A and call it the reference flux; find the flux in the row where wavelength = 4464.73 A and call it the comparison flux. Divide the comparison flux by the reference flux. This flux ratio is 0.98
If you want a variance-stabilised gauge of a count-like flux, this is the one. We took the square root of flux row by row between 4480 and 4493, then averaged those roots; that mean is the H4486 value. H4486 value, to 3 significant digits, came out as 1.12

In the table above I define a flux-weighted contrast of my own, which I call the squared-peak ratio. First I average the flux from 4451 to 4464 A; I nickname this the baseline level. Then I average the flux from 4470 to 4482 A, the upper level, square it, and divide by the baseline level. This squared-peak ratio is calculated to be 1.24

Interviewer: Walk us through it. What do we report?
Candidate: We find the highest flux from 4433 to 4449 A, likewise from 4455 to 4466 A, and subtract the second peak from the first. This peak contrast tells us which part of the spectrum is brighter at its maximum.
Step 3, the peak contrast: 0.12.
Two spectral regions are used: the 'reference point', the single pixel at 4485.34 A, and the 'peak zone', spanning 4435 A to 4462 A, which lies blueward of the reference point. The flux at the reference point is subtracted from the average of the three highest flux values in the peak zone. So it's 0.053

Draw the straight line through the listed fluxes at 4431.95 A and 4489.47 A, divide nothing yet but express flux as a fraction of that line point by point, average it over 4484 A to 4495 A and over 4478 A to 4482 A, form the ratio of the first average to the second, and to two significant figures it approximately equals 0.99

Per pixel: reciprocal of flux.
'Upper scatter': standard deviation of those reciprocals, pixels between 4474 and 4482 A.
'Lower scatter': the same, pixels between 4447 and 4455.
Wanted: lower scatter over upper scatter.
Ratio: 3.1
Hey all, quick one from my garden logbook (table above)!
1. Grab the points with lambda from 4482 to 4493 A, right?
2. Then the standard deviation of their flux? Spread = 0.04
